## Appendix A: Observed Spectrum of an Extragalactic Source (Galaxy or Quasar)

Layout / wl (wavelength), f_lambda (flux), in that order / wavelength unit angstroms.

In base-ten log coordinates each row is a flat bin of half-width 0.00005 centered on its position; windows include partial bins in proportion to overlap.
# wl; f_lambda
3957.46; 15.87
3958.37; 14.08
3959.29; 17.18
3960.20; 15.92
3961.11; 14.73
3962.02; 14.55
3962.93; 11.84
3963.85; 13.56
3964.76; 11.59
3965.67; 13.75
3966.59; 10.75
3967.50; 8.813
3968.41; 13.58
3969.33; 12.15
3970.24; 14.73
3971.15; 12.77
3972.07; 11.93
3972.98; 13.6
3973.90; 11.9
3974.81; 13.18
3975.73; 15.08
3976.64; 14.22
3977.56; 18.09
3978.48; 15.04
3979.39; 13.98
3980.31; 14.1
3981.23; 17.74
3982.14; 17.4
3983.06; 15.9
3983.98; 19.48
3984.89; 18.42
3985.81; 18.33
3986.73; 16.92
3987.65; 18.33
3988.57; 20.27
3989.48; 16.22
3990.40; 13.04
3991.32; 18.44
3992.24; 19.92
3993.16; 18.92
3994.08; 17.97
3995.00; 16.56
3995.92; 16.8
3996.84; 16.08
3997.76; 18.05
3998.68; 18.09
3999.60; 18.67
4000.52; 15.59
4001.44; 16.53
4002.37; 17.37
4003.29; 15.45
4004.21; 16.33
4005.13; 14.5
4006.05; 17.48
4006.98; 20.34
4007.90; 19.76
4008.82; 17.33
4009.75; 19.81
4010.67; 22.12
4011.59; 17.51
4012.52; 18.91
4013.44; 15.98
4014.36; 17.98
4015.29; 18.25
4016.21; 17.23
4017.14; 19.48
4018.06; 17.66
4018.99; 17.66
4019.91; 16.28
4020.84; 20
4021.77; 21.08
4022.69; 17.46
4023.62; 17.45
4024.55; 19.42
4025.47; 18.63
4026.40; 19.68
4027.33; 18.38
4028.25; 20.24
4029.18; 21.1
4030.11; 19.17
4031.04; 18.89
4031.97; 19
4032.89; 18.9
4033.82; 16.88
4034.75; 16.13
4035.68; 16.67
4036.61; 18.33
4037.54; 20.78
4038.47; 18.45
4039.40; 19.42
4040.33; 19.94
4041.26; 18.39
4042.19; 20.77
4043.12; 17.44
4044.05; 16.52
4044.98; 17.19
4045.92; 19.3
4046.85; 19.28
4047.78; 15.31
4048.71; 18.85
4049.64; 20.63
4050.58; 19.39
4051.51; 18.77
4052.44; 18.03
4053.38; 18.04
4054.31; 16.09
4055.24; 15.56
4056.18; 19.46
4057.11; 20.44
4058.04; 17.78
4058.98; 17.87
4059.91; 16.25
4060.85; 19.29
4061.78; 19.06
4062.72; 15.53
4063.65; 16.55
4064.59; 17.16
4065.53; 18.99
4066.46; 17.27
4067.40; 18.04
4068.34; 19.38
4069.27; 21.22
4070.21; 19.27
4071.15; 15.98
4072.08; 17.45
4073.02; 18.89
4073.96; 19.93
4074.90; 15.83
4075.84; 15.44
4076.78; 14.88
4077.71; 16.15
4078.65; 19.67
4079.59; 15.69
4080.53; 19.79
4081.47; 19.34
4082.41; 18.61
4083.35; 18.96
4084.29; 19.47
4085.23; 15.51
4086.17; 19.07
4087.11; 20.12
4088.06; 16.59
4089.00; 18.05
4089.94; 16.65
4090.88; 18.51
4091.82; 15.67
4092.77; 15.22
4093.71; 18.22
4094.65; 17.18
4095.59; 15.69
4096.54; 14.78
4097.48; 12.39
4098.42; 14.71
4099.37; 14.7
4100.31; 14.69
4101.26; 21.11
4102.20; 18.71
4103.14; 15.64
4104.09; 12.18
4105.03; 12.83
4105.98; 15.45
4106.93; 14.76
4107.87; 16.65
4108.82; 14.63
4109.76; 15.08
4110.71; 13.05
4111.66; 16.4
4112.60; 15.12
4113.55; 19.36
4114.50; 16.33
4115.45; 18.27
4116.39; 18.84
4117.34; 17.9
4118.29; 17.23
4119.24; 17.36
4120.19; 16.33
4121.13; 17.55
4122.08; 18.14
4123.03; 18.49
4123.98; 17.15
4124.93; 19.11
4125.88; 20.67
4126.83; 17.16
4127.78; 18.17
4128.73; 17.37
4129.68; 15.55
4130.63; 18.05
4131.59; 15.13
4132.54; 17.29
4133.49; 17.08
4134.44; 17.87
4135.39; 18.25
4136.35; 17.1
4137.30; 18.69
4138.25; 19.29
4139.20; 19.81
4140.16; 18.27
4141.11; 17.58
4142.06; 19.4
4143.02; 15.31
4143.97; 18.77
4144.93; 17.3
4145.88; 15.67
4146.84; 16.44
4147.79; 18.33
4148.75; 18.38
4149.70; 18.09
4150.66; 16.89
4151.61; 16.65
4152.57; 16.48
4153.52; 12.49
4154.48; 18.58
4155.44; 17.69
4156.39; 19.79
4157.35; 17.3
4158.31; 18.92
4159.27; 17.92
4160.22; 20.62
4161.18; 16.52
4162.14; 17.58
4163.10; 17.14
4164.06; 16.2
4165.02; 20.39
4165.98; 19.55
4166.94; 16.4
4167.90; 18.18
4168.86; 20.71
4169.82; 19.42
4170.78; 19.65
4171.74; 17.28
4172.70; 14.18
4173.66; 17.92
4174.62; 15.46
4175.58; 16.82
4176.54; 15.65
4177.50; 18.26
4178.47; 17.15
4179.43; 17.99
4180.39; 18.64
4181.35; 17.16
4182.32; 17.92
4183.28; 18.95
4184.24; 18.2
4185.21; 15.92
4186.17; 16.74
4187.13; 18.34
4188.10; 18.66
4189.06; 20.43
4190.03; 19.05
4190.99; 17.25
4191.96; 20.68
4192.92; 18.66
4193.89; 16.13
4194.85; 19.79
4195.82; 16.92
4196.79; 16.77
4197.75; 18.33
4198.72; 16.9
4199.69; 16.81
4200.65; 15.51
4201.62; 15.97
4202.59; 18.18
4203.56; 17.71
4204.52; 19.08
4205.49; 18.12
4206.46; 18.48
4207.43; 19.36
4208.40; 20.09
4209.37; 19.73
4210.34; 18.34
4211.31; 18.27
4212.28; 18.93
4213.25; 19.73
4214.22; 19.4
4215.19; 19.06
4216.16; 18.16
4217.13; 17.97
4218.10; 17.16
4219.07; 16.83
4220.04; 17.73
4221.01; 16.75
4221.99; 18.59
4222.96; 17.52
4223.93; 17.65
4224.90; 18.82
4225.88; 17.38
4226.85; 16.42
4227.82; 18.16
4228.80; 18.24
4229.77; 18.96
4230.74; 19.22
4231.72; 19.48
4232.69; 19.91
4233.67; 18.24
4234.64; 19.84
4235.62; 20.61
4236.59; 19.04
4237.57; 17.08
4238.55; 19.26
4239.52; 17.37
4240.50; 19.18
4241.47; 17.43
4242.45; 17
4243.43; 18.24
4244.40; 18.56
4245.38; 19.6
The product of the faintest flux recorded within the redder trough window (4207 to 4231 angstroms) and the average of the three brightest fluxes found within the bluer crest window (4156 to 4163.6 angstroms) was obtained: 325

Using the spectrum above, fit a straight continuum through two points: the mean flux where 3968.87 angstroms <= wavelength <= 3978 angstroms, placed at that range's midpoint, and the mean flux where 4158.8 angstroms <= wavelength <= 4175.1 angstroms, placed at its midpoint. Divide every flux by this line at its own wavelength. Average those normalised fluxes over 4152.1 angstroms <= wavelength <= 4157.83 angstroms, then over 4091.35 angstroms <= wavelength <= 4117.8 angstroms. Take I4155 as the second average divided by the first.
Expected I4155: 0.99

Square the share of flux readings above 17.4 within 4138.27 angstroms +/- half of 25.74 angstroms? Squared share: 0.31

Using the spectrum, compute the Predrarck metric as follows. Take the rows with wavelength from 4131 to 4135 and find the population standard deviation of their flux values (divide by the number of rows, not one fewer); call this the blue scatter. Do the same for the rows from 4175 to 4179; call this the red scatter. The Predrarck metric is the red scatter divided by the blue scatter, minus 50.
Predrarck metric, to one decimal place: -49.1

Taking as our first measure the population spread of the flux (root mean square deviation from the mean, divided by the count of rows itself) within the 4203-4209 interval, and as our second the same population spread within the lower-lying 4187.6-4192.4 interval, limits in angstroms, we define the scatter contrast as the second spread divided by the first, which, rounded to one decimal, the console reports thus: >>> 1.6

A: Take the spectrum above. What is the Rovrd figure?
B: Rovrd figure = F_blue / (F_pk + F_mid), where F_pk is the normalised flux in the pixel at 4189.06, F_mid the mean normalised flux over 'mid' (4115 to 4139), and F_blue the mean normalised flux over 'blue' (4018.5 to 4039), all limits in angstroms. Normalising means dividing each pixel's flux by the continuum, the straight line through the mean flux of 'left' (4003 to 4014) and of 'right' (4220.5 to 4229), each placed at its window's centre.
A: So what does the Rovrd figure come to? 0.48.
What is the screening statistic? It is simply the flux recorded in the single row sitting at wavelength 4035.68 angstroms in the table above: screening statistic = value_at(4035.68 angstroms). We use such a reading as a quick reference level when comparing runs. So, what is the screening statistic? 16.67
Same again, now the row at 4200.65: 15.51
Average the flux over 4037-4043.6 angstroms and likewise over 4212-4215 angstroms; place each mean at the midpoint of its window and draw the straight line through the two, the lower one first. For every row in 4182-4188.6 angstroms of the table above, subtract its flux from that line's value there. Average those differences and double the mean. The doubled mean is 3.1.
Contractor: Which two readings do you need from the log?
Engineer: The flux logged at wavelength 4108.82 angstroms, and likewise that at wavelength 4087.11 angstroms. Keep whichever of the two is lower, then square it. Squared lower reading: 214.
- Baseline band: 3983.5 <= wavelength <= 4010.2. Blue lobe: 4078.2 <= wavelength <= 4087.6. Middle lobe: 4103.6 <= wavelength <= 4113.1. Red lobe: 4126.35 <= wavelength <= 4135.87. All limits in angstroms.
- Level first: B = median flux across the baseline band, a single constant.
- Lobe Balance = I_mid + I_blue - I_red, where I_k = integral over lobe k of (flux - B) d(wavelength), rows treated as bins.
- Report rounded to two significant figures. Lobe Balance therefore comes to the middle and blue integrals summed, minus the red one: -18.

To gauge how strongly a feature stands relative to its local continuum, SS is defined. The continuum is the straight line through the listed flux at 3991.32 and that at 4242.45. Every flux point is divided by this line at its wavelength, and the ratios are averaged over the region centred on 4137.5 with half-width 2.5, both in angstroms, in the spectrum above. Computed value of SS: 1.06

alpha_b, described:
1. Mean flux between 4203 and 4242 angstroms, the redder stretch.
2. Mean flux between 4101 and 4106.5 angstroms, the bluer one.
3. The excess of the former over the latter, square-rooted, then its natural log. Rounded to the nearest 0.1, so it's 0.5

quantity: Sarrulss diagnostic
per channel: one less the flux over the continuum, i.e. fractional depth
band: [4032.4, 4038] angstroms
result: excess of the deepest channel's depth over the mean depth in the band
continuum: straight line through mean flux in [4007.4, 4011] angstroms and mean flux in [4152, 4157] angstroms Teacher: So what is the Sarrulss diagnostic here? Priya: 0.095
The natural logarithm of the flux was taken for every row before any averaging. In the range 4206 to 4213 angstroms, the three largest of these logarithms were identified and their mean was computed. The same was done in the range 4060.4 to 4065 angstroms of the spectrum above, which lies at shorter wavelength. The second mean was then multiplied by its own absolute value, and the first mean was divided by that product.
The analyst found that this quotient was 0.351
